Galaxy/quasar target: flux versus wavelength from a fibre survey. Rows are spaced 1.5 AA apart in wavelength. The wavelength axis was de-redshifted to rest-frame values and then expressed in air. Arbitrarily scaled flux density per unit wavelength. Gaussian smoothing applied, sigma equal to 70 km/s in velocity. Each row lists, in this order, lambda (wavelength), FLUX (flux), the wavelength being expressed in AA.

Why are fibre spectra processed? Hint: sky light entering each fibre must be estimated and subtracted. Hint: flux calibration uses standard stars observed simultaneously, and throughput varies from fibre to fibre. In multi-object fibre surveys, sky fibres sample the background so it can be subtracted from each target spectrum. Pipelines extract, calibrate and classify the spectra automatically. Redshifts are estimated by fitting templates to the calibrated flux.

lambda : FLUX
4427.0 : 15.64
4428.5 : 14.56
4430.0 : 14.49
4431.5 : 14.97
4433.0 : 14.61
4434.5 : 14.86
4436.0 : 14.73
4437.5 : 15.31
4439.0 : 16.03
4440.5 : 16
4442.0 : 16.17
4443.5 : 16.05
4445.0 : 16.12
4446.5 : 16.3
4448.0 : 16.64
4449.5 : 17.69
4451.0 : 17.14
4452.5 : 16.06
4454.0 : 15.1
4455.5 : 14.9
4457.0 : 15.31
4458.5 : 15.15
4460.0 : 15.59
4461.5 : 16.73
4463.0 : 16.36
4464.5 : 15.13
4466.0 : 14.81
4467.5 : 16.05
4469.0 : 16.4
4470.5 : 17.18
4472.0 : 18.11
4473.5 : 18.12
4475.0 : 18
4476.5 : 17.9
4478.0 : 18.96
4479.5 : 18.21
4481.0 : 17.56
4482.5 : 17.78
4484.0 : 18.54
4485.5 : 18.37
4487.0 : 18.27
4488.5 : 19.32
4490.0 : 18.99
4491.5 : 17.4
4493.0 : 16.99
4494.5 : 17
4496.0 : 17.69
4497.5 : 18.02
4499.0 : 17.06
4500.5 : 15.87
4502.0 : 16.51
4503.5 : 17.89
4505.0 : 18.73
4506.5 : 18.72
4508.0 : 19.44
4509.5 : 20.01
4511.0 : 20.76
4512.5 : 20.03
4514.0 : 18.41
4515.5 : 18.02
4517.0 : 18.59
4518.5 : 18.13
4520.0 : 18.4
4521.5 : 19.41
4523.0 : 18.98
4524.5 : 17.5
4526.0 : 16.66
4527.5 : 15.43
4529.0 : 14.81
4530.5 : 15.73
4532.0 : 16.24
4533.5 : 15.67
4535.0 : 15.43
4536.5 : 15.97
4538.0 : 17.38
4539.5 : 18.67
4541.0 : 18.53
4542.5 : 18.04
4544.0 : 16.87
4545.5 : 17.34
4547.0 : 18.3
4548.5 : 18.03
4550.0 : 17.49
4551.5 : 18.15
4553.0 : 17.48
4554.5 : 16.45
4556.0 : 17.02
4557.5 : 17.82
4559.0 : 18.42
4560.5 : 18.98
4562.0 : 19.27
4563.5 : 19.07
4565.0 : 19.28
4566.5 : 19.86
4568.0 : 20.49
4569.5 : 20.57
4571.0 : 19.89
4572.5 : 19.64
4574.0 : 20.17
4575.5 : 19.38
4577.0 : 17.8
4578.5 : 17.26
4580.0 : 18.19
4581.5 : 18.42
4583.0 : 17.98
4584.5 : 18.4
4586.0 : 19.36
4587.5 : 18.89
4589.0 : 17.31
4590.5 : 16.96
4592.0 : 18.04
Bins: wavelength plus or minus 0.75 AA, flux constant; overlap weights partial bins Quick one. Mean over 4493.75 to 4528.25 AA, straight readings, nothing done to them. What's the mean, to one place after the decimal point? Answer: 18.1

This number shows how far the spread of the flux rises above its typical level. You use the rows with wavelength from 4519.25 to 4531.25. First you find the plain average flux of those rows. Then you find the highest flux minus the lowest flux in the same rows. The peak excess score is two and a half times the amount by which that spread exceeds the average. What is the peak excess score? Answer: -31.3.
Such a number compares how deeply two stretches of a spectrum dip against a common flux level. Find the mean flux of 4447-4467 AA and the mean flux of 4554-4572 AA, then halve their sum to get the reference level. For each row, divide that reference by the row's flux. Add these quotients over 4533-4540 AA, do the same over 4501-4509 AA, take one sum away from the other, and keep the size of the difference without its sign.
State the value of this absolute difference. 0.5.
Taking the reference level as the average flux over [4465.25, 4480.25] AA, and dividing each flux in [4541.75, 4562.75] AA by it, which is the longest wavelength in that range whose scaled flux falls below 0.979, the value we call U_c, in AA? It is 4554.5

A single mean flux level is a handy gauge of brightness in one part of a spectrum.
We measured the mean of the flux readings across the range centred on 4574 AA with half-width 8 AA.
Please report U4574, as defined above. 19.2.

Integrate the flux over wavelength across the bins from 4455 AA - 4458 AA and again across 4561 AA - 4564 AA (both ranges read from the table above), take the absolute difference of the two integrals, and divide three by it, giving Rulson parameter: 0.2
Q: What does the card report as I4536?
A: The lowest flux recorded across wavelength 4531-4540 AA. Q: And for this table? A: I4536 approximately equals 15.43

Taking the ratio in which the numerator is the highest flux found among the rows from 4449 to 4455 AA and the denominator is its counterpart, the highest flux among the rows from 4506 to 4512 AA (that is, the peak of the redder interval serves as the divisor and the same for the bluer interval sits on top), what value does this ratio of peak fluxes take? 0.85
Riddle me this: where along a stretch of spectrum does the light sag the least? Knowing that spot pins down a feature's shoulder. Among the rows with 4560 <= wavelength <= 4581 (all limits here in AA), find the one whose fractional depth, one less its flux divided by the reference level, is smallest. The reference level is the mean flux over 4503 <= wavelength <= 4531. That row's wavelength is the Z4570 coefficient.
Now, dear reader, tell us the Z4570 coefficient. 4569.5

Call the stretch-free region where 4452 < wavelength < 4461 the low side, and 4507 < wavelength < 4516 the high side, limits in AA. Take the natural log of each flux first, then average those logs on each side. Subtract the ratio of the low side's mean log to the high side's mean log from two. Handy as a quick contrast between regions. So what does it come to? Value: 1.079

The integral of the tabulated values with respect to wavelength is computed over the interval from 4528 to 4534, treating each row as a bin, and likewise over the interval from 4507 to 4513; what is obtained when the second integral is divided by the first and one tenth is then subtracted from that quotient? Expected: 1.18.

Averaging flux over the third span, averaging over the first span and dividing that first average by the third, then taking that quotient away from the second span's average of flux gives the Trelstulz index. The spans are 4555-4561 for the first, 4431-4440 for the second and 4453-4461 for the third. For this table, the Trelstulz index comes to 13.9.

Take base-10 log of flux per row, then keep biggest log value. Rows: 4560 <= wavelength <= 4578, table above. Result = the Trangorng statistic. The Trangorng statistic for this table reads 1.31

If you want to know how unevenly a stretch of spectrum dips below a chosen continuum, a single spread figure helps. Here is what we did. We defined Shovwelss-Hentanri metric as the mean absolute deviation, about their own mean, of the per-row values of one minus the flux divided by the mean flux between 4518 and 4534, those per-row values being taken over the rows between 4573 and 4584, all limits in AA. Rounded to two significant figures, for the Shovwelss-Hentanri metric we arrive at 0.044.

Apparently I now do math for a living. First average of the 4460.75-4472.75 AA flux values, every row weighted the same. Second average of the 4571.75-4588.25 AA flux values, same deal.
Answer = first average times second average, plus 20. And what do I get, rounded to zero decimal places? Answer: 325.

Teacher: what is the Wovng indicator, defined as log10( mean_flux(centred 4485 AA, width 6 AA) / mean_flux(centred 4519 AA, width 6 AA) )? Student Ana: -0.01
